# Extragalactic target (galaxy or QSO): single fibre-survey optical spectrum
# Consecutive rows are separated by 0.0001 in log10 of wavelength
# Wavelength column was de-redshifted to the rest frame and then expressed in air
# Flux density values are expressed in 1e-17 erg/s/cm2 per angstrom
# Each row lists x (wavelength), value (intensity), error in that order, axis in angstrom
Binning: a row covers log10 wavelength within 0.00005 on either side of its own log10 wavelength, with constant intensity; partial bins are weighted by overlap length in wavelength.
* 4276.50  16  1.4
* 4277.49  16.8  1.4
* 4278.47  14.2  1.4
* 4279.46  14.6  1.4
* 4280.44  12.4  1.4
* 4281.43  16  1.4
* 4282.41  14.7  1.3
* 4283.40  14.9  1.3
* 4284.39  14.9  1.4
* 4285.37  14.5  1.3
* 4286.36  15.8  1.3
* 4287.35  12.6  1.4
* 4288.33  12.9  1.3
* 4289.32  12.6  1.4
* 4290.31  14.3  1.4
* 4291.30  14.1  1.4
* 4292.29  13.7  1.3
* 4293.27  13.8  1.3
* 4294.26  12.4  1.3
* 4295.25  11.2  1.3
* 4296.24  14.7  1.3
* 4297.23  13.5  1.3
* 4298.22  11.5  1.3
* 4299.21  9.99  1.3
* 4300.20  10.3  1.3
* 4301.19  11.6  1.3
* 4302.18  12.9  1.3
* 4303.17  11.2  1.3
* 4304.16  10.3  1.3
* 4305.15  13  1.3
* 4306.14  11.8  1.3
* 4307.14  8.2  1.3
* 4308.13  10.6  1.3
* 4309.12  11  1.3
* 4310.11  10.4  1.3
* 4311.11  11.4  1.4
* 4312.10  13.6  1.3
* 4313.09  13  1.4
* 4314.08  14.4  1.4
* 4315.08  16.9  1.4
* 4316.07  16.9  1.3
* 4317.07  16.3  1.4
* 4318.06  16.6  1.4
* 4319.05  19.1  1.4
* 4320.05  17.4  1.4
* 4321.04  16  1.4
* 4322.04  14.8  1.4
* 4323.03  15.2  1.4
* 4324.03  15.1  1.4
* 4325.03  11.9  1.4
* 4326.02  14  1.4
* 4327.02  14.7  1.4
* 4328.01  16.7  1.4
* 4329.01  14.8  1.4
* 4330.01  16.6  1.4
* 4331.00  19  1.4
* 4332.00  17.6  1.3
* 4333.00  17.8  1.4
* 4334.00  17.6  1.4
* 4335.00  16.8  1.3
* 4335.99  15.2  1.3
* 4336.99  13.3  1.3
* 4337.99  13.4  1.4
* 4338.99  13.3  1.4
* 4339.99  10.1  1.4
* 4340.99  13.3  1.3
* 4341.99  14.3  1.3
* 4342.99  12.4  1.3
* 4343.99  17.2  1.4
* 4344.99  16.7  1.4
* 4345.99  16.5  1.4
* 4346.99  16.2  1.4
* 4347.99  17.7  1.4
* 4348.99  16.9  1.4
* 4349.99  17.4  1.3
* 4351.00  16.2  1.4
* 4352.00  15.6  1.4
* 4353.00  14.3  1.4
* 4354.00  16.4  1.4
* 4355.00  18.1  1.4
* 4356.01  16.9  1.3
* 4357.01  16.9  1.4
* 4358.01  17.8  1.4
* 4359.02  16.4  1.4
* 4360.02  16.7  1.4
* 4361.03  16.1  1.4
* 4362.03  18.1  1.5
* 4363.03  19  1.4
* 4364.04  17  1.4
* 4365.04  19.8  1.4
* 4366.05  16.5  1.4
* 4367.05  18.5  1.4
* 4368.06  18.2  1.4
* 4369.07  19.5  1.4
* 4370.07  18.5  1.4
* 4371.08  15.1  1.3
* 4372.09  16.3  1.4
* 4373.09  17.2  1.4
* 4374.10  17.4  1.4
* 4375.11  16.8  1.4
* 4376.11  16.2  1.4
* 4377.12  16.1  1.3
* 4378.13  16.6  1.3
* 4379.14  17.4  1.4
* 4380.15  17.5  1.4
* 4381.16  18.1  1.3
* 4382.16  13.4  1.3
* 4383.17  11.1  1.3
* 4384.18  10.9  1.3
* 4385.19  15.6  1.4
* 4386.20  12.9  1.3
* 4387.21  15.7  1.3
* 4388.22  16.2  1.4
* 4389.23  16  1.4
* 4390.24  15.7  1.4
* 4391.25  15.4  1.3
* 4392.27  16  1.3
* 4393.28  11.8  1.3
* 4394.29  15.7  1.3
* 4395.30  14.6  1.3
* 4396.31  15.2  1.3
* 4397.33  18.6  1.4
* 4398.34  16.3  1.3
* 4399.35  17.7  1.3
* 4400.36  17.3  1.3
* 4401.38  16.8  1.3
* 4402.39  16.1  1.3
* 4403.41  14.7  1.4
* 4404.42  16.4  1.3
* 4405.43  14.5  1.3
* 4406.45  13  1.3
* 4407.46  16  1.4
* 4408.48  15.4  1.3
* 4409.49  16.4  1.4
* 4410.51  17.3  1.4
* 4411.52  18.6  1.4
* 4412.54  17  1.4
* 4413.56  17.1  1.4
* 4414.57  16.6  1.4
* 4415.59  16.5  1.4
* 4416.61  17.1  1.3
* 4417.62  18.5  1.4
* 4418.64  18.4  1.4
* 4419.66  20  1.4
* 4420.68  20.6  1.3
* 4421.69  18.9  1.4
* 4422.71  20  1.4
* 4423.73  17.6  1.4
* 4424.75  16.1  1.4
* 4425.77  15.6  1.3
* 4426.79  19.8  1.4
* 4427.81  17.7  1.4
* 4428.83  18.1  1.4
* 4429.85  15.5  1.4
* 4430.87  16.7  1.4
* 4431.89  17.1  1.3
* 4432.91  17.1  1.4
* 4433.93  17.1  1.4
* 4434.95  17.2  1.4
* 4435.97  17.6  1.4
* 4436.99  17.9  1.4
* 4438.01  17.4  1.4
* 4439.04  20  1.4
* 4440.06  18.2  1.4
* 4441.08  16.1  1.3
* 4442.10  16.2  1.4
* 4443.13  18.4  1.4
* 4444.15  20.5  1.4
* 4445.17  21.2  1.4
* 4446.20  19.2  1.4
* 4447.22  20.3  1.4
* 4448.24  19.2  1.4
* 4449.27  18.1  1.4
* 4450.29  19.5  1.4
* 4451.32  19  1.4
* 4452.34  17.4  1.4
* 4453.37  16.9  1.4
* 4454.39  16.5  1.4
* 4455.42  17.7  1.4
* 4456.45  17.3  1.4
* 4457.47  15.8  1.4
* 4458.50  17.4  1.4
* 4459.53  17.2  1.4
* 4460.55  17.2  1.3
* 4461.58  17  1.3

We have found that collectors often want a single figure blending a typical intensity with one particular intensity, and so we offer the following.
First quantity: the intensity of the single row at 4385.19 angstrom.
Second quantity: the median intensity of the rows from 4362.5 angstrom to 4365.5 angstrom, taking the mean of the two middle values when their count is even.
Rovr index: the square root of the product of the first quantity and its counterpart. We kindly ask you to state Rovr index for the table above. 17.2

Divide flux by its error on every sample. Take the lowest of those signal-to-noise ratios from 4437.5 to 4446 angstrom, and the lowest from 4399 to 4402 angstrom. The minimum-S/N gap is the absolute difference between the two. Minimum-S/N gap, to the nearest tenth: 1.4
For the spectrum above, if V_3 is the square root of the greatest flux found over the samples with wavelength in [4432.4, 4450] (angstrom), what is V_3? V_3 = 4.60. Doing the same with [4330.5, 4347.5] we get 4.36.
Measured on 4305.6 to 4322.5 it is 4.37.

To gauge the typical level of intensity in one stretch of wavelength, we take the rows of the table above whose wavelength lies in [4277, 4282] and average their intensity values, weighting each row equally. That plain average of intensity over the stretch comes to 14.8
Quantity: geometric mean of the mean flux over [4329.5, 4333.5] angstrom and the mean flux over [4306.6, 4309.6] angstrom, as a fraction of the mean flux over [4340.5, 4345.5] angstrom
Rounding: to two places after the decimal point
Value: 0.90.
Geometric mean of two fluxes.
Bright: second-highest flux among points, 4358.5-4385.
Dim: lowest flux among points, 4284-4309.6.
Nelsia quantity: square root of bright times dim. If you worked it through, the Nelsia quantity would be 12.6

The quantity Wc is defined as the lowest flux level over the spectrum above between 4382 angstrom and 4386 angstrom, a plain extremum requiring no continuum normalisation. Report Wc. 10.9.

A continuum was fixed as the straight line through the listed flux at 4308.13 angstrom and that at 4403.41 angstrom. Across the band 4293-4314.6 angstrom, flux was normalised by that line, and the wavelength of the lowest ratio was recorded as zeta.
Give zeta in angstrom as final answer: 4307.14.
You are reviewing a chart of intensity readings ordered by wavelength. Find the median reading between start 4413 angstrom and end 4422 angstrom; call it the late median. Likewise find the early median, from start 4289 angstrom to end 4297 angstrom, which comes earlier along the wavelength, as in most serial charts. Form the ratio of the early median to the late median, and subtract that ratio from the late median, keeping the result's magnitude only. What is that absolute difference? 17.7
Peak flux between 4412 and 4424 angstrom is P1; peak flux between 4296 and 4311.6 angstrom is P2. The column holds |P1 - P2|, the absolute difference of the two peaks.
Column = 6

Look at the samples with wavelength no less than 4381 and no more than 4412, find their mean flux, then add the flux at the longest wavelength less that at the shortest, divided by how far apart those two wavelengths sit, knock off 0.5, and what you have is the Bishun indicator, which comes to 15.0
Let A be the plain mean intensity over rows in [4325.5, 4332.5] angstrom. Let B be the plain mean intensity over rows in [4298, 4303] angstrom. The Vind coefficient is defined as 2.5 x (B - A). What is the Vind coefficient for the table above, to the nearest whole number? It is -12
